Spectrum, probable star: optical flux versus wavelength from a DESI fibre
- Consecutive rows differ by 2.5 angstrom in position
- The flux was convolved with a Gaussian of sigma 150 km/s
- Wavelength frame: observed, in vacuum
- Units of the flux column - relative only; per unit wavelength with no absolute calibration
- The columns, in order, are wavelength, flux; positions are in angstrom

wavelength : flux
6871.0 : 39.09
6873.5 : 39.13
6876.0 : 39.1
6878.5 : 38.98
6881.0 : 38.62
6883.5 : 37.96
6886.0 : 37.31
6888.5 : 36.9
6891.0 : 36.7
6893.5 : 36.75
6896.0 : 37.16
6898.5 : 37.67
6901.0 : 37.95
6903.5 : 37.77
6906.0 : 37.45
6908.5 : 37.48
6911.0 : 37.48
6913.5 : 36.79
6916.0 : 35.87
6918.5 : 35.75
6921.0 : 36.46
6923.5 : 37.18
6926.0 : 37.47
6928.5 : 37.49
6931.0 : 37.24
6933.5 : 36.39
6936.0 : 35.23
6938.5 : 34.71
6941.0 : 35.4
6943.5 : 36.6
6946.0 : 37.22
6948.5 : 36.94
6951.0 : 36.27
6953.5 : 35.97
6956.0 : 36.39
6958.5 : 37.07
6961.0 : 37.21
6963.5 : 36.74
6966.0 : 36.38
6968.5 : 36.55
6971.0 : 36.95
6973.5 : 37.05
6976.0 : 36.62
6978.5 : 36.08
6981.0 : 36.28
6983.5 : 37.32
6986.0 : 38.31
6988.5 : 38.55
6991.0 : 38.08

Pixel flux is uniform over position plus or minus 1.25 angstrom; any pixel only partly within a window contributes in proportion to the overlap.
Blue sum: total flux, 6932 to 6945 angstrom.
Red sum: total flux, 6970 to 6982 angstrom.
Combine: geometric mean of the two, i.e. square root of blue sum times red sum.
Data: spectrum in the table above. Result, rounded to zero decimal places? 181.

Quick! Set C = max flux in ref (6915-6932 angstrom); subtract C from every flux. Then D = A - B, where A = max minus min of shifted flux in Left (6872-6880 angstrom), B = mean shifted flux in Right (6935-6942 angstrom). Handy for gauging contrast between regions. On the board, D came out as 2.5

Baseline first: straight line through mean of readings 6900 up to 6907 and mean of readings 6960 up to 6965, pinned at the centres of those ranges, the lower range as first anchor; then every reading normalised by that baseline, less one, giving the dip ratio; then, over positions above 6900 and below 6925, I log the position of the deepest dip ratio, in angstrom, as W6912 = 6918.5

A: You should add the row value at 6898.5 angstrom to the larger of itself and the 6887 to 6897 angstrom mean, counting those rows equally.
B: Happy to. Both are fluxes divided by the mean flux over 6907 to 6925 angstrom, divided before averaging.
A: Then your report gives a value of 2.05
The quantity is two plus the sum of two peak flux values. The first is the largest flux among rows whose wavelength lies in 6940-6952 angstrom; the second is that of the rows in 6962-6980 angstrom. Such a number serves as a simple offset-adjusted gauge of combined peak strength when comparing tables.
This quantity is 76.3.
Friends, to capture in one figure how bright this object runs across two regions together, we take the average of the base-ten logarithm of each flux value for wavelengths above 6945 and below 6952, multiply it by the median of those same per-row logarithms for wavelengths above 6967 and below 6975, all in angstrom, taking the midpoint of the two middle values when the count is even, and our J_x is 2.45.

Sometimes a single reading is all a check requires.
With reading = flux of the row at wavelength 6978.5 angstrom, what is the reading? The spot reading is 36.08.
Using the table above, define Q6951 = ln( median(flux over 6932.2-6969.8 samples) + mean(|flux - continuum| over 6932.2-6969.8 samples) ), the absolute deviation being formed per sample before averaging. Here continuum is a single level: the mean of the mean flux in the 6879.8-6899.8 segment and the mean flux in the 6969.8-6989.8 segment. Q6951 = 3.62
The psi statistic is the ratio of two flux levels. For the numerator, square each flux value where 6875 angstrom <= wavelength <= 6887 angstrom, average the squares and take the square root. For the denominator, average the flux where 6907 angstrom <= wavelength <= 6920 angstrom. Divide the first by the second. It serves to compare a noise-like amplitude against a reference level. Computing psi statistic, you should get 1.05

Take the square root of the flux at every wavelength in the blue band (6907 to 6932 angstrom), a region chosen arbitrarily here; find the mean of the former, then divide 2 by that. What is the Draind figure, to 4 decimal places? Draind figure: 0.3292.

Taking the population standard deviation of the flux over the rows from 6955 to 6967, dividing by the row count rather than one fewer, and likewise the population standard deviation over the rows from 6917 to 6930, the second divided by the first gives 2.0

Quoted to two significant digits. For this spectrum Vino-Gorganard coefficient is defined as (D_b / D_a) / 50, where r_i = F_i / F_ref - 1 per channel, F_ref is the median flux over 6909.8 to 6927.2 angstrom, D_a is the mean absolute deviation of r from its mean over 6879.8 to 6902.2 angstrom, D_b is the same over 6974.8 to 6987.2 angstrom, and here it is 0.027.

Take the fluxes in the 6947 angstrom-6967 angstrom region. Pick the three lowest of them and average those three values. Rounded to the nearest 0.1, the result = 36.2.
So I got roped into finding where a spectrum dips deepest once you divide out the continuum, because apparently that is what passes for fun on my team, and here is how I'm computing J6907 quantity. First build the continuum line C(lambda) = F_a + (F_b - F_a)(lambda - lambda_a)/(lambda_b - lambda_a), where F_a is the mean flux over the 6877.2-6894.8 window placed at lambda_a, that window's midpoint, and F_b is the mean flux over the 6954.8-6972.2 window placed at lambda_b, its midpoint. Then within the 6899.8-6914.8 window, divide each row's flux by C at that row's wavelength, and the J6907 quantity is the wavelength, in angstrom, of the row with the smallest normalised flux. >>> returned 6913.5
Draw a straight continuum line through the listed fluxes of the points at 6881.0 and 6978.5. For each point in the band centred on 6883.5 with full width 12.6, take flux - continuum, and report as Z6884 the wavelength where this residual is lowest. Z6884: 6888.5 angstrom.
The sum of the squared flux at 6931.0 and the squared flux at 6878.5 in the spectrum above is 2906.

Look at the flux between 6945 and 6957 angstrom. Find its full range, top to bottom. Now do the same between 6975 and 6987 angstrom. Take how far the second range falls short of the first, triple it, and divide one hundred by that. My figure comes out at -34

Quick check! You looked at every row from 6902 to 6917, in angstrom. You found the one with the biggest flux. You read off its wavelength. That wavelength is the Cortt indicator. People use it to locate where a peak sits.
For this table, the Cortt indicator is 6903.5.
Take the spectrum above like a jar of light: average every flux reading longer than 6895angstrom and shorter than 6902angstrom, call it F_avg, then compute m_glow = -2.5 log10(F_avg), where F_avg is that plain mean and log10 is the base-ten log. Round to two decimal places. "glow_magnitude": -3.94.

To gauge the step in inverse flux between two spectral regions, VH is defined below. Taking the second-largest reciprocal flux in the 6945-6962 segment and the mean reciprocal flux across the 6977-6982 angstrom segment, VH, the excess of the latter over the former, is 0.0001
